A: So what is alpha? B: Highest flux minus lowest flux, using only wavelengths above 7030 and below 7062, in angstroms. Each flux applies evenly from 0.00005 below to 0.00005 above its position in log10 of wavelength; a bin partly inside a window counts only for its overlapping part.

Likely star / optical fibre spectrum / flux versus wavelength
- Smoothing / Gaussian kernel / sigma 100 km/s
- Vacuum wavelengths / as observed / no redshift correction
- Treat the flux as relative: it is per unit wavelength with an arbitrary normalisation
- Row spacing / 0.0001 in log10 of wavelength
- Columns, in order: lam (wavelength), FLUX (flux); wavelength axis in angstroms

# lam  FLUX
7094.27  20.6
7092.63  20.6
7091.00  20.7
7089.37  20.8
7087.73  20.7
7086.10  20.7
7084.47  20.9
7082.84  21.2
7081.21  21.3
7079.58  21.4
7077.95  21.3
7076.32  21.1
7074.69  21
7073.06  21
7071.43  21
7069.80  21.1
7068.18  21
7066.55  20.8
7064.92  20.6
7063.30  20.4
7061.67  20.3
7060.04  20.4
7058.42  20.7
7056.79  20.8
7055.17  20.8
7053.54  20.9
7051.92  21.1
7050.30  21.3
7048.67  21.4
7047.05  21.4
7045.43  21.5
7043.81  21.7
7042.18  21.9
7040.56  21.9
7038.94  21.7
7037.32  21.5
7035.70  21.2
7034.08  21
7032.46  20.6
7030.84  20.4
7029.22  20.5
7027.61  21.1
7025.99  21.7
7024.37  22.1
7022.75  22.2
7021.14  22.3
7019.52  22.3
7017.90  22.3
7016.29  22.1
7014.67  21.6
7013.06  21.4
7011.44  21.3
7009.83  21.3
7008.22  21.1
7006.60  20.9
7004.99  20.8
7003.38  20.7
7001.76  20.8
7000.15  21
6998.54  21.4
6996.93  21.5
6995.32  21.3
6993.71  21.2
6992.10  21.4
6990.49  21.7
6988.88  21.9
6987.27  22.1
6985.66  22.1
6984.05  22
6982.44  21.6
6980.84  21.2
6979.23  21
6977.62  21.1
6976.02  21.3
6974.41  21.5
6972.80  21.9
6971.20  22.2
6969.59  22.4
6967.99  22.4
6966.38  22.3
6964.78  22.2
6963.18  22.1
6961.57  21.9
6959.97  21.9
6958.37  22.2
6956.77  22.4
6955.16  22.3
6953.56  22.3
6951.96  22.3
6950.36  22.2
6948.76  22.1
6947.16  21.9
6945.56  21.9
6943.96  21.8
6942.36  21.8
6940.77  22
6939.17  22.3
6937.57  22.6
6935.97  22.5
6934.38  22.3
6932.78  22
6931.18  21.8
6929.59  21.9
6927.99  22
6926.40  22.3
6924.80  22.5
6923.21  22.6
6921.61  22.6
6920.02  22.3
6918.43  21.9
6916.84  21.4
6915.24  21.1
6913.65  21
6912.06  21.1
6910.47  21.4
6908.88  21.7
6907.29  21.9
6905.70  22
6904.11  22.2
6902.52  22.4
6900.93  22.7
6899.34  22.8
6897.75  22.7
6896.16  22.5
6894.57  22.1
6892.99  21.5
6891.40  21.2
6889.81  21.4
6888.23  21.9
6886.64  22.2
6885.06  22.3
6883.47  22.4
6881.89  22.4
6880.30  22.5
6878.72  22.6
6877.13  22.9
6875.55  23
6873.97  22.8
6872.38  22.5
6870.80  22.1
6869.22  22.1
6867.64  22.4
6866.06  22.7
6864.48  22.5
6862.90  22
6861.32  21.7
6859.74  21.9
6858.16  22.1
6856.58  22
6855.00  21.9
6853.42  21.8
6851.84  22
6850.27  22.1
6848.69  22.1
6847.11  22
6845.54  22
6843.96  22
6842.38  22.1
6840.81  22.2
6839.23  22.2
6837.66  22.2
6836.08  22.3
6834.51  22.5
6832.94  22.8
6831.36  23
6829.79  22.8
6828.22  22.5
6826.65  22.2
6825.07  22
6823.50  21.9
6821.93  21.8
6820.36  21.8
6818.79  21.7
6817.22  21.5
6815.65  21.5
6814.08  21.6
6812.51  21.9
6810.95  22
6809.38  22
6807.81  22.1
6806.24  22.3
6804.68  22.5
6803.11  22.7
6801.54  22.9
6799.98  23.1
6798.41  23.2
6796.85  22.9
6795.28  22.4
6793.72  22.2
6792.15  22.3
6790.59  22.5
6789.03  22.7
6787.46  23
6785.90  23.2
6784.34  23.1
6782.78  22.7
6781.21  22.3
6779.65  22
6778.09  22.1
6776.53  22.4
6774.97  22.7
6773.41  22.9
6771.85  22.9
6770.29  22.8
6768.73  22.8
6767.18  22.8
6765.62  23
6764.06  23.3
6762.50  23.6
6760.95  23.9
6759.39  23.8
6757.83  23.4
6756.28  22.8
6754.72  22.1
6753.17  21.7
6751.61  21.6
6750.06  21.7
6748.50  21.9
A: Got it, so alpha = 1.60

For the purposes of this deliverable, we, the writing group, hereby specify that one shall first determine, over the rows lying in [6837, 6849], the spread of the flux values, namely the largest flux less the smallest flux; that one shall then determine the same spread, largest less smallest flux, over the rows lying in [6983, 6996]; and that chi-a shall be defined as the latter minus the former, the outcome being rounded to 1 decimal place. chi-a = 0.7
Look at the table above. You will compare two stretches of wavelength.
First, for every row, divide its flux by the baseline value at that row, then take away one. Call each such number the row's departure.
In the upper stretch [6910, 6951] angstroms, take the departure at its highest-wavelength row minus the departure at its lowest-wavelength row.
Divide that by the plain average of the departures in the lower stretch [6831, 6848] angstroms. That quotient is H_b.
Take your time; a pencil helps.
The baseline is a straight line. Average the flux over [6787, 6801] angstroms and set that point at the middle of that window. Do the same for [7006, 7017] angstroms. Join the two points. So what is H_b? -8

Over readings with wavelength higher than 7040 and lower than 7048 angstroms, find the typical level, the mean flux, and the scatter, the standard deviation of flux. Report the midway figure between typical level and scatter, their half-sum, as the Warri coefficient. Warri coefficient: 10.9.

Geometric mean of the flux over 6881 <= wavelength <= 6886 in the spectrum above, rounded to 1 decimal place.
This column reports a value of 22.4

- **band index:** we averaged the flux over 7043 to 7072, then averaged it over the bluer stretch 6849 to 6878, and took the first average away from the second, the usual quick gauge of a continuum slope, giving 1.3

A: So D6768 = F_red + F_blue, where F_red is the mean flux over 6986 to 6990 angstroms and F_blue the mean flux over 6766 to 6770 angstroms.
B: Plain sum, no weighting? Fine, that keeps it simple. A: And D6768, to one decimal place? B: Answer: 44.8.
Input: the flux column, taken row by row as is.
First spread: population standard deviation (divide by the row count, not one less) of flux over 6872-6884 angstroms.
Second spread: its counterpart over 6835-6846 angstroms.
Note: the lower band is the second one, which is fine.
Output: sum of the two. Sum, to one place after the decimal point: 0.3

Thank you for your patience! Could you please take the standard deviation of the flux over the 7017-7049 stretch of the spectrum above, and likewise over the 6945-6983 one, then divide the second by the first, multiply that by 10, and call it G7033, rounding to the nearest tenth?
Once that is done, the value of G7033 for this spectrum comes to 7.3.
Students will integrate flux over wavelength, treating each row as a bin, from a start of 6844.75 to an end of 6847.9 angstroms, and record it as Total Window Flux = 69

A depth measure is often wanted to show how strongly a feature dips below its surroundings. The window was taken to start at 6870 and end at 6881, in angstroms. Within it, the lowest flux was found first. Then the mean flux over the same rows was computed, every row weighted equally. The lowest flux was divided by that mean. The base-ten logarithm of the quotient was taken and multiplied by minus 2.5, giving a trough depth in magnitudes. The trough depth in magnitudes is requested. 0.026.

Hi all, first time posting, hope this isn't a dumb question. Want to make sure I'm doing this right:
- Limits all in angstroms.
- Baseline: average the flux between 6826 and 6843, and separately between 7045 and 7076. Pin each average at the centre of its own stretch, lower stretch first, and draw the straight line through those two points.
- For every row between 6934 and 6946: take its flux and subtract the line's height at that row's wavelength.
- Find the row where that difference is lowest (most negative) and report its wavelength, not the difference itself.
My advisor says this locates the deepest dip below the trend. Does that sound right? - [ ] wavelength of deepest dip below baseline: 6942.36 angstroms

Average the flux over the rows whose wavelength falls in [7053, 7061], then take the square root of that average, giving 4.55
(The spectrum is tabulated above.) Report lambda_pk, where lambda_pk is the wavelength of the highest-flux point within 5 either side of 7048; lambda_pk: 7043.81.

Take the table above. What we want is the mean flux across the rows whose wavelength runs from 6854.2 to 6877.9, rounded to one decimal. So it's 22.3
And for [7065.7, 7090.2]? 21.0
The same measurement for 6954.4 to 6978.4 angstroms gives 22.0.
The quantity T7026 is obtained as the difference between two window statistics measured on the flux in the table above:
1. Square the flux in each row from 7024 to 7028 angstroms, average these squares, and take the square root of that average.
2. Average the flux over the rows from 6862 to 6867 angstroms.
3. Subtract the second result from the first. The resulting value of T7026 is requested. -0.76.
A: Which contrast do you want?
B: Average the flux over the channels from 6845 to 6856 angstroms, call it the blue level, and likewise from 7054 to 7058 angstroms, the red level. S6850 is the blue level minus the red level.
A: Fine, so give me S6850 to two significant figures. 1.2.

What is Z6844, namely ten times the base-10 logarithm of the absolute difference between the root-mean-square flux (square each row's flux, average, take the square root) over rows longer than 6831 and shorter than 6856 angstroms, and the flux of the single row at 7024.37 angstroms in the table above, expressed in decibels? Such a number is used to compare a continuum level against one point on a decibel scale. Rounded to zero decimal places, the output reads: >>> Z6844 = -10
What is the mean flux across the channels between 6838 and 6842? 22.2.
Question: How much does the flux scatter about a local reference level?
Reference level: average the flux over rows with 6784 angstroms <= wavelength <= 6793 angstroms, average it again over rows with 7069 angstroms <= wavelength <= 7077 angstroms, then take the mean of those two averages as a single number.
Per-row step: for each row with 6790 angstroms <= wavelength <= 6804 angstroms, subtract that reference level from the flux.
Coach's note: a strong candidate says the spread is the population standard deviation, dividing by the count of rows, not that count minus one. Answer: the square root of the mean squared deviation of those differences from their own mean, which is 0.338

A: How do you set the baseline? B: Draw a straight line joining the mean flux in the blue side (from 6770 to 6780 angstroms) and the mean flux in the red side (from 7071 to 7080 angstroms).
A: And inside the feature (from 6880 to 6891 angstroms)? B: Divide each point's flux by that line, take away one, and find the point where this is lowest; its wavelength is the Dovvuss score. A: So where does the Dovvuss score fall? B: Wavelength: 6889.81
